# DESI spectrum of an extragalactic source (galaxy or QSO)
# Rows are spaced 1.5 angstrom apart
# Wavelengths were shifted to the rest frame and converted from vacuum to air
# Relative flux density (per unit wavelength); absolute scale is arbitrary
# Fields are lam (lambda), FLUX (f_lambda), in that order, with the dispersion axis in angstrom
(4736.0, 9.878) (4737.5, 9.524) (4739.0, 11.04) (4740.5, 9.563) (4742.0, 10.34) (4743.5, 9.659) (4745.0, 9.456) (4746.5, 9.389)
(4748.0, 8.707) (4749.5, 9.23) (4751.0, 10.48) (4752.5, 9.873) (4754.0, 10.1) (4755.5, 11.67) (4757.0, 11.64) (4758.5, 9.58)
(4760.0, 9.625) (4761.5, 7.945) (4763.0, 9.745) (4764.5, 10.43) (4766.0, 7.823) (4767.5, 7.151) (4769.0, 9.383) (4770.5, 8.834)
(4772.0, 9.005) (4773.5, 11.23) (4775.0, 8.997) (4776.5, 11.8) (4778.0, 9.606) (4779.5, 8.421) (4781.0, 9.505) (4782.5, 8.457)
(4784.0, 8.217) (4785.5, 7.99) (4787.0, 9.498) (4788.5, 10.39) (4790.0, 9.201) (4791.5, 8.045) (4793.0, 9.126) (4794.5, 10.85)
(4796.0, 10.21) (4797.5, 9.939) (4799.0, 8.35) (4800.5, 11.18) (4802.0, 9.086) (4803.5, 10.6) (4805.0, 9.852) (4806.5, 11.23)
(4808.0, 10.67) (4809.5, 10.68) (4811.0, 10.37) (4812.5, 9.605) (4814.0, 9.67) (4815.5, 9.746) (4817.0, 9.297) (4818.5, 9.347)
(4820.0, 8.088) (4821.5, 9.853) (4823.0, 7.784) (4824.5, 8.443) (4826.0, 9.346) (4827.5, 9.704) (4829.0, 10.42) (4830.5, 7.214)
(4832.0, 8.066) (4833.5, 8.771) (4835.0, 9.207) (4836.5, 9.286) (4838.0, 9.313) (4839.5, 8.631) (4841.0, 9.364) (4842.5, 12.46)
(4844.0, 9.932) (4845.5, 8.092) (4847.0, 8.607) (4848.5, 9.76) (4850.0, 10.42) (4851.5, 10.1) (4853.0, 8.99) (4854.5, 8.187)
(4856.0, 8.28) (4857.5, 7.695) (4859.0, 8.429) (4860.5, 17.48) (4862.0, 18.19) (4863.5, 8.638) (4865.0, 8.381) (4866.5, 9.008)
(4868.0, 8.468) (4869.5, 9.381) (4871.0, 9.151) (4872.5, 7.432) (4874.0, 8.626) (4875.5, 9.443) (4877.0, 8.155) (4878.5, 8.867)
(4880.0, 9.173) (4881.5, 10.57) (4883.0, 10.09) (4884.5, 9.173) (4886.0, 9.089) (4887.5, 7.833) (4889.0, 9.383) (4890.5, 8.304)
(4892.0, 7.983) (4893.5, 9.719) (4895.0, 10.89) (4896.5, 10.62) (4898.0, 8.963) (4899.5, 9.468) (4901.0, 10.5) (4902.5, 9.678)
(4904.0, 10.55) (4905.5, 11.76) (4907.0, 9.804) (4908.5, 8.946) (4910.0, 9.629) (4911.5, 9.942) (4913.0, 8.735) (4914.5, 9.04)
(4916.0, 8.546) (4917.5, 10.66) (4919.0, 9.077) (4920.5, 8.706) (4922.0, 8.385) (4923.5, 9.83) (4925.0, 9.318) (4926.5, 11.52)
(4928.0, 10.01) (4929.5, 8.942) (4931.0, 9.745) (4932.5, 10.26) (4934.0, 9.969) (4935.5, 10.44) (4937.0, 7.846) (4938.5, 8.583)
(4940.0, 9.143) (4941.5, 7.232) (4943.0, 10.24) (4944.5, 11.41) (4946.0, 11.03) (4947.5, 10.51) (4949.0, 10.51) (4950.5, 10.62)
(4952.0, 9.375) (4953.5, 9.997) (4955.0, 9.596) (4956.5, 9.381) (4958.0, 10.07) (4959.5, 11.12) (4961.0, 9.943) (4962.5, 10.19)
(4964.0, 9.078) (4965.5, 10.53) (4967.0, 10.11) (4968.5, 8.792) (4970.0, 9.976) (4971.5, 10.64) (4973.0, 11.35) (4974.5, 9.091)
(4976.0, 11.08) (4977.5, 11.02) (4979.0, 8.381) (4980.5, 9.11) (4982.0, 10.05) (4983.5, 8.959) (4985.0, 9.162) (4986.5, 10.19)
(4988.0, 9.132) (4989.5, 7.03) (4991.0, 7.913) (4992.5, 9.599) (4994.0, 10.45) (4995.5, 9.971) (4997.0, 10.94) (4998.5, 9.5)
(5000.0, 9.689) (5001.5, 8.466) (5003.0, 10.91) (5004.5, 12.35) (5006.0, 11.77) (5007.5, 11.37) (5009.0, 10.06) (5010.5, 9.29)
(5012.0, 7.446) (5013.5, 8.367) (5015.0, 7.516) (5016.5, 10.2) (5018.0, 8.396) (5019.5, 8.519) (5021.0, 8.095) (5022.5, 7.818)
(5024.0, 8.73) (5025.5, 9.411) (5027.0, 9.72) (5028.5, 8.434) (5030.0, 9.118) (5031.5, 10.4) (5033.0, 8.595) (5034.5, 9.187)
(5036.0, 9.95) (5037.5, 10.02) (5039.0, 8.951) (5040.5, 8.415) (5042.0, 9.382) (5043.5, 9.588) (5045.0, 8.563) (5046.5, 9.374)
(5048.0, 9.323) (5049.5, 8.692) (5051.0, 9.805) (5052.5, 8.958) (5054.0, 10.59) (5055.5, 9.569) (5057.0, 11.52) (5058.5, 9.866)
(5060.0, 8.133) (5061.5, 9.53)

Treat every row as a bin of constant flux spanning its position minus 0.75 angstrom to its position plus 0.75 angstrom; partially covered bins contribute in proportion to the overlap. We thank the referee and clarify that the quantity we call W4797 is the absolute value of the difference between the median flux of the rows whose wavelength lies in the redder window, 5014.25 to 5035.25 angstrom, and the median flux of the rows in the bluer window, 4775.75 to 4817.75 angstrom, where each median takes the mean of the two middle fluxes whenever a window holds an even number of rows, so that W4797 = 0.98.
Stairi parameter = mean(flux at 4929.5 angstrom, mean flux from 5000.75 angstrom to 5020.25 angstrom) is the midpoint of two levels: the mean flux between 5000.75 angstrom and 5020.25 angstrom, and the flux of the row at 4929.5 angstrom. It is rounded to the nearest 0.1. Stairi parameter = 9.3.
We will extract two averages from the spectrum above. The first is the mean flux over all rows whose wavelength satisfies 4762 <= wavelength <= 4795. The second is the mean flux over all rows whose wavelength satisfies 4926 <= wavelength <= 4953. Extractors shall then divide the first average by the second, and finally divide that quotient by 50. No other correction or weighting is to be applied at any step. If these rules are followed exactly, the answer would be 0.0188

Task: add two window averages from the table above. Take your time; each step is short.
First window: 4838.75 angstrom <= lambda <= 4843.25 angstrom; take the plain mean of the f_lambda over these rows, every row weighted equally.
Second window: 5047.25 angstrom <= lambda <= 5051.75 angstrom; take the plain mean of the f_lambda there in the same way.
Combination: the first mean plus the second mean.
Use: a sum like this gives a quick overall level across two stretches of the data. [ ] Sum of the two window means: 19.4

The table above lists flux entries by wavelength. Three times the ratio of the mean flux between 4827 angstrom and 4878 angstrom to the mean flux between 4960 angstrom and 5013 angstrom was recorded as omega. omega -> 2.91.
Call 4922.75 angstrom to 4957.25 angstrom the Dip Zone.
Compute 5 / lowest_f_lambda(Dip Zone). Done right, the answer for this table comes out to 0.691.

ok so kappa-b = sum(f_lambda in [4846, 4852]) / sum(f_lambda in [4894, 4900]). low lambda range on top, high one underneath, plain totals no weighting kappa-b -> 0.97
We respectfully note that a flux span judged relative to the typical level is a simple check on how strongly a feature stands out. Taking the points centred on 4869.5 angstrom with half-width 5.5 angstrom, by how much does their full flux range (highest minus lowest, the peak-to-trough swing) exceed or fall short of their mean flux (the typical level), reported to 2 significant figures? -6.7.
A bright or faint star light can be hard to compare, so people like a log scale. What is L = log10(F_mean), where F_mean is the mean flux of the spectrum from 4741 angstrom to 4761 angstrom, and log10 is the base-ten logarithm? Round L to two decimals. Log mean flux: 1.00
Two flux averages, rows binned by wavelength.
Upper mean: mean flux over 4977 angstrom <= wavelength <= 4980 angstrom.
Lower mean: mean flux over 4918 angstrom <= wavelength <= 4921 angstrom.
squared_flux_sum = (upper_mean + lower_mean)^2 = 346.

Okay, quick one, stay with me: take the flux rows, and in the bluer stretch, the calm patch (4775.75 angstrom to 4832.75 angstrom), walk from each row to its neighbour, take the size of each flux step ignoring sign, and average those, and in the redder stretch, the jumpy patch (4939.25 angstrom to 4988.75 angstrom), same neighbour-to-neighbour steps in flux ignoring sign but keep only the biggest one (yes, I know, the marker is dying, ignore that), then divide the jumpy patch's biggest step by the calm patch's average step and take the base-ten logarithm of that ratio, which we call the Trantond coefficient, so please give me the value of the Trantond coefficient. 0.46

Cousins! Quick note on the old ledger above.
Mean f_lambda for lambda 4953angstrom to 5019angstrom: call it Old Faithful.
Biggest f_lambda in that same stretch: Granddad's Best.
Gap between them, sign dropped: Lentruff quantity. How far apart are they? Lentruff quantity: 2.6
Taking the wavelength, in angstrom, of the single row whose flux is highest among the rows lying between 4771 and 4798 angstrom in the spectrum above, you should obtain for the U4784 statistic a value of 4776.5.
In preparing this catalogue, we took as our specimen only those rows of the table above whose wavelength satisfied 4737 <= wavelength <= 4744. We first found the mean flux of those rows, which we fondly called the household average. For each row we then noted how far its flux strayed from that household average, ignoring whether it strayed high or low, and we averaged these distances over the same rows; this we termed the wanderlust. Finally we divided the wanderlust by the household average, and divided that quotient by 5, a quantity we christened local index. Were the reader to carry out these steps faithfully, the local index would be 0.011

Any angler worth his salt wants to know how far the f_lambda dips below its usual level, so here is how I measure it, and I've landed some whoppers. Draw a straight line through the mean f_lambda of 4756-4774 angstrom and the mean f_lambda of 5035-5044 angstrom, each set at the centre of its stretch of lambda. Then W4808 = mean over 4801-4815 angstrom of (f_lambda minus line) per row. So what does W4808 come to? 0.8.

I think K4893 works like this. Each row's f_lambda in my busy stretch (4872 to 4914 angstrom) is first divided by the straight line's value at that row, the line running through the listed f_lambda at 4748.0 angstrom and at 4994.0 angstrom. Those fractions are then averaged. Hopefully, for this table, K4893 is 0.97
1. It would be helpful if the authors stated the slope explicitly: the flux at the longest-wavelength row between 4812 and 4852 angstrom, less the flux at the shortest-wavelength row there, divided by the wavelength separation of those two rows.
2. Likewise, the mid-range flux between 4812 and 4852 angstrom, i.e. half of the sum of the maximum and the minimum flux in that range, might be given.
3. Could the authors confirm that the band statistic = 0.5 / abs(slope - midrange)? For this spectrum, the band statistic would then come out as 0.0509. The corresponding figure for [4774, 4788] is 0.0507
